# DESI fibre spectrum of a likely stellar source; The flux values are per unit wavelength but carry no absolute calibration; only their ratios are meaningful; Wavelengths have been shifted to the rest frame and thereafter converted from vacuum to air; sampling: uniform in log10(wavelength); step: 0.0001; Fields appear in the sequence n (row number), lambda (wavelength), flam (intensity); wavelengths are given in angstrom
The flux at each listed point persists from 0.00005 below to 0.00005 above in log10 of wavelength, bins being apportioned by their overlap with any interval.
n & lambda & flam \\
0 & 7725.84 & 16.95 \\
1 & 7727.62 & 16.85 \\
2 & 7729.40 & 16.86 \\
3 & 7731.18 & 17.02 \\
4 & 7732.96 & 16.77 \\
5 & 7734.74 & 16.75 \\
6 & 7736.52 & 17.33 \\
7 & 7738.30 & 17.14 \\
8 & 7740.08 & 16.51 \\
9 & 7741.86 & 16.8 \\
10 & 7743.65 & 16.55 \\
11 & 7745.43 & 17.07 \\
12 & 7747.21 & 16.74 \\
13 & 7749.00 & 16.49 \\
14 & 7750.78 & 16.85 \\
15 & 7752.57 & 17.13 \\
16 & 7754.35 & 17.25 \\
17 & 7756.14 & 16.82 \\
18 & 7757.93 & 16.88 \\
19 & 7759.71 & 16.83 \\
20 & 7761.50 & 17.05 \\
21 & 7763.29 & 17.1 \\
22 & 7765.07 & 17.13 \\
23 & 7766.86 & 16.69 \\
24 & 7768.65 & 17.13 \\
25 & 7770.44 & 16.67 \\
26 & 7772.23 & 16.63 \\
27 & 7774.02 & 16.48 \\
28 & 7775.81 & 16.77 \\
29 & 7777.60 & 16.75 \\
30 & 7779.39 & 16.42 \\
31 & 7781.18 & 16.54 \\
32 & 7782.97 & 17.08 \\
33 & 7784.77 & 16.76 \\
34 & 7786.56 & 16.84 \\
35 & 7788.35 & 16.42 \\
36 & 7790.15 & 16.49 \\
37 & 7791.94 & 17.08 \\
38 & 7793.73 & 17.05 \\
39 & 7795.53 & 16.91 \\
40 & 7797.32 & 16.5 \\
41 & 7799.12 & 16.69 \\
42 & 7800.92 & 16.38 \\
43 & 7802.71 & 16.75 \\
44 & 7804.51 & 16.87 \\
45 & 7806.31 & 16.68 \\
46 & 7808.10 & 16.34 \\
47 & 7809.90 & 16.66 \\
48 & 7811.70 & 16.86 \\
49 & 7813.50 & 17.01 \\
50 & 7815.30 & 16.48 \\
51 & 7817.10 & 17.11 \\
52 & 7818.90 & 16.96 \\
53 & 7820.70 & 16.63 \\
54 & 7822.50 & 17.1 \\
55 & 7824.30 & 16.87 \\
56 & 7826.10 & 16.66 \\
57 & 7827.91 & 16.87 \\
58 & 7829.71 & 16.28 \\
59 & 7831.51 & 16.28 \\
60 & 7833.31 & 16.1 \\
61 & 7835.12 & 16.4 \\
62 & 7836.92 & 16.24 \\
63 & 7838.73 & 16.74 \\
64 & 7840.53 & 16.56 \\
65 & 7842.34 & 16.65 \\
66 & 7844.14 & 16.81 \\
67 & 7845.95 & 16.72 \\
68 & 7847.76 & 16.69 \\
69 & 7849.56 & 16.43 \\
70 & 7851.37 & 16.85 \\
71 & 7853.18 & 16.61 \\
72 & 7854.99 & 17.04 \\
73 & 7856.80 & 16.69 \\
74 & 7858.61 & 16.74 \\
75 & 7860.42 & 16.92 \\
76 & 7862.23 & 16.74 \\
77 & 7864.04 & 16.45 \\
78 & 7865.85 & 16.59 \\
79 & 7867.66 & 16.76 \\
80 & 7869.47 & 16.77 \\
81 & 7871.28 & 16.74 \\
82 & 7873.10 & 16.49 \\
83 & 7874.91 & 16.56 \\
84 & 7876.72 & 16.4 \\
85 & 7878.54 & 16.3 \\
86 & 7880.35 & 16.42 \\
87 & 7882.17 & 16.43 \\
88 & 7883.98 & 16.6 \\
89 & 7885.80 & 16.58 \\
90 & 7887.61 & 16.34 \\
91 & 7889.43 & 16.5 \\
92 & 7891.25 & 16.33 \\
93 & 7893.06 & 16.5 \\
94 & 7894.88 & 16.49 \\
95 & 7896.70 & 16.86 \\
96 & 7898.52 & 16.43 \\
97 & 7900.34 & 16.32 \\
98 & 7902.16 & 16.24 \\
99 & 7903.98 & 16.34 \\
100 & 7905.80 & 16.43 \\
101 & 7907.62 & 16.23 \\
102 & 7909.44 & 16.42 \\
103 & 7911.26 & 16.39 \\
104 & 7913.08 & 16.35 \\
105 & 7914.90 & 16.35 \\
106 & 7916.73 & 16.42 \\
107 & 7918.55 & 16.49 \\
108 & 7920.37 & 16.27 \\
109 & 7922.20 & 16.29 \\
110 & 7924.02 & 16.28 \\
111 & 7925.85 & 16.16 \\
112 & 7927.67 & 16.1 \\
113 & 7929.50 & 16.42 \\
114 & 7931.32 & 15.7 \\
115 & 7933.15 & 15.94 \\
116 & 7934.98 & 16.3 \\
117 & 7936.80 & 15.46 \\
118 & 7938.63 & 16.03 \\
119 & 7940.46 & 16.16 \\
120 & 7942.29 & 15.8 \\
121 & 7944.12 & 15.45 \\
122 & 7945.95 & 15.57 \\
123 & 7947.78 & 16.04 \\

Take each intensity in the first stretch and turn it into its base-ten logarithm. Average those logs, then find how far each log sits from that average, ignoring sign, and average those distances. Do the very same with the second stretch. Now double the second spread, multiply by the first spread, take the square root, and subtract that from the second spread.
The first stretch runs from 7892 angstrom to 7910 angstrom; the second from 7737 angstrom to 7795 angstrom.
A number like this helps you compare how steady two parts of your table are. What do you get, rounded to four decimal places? -0.0003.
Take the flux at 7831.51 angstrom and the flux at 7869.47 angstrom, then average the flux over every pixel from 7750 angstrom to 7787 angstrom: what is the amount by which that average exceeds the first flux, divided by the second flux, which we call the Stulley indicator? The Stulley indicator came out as 0.034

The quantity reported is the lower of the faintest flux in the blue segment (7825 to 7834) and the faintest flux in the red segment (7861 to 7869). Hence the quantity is 16.1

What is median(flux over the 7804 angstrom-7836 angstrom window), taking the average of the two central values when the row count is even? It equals 16.7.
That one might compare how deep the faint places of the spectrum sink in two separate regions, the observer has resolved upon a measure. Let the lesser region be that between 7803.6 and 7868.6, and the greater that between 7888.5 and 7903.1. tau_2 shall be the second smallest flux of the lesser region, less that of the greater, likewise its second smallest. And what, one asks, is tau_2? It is -0.08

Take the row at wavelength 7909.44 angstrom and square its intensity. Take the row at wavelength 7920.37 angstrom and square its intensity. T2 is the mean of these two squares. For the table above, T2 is 267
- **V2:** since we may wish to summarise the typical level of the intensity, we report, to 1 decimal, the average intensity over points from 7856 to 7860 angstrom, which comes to 16.7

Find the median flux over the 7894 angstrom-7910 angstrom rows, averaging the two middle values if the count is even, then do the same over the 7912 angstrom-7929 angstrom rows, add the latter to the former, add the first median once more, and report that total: 49.1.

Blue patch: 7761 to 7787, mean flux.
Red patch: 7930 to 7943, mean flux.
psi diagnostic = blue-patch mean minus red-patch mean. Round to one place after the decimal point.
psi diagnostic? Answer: 0.9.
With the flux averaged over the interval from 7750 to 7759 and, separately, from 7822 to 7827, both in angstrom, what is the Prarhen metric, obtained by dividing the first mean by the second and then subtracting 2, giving -0.99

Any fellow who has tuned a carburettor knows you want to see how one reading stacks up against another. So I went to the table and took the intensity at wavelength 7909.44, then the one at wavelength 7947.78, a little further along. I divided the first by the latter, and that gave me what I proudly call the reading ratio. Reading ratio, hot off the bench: 1.02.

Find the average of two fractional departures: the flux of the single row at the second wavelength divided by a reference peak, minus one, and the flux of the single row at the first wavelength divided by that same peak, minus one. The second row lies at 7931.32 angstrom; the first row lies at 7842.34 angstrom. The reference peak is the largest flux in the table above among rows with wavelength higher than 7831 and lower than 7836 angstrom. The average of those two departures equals -0.014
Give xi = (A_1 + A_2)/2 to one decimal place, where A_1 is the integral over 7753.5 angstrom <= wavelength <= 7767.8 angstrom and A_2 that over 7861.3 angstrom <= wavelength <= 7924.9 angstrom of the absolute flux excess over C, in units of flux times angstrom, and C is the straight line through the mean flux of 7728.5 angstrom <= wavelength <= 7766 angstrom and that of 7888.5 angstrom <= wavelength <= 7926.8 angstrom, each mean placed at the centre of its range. 4.5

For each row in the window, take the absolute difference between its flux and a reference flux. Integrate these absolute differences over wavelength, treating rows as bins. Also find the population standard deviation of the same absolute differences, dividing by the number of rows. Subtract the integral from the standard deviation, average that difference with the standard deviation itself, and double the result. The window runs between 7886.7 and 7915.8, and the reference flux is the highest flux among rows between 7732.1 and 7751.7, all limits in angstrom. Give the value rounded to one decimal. -26.6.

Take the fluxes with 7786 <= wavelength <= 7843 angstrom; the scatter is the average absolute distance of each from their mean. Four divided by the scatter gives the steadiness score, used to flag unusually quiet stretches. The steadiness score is 17.5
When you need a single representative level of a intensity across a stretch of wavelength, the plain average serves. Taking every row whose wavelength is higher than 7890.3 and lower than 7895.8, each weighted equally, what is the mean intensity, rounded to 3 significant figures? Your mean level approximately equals 16.4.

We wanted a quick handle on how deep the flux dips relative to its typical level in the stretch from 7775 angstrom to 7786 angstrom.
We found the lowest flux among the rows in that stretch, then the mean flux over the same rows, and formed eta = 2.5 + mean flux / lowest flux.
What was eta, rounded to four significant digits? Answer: 3.518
